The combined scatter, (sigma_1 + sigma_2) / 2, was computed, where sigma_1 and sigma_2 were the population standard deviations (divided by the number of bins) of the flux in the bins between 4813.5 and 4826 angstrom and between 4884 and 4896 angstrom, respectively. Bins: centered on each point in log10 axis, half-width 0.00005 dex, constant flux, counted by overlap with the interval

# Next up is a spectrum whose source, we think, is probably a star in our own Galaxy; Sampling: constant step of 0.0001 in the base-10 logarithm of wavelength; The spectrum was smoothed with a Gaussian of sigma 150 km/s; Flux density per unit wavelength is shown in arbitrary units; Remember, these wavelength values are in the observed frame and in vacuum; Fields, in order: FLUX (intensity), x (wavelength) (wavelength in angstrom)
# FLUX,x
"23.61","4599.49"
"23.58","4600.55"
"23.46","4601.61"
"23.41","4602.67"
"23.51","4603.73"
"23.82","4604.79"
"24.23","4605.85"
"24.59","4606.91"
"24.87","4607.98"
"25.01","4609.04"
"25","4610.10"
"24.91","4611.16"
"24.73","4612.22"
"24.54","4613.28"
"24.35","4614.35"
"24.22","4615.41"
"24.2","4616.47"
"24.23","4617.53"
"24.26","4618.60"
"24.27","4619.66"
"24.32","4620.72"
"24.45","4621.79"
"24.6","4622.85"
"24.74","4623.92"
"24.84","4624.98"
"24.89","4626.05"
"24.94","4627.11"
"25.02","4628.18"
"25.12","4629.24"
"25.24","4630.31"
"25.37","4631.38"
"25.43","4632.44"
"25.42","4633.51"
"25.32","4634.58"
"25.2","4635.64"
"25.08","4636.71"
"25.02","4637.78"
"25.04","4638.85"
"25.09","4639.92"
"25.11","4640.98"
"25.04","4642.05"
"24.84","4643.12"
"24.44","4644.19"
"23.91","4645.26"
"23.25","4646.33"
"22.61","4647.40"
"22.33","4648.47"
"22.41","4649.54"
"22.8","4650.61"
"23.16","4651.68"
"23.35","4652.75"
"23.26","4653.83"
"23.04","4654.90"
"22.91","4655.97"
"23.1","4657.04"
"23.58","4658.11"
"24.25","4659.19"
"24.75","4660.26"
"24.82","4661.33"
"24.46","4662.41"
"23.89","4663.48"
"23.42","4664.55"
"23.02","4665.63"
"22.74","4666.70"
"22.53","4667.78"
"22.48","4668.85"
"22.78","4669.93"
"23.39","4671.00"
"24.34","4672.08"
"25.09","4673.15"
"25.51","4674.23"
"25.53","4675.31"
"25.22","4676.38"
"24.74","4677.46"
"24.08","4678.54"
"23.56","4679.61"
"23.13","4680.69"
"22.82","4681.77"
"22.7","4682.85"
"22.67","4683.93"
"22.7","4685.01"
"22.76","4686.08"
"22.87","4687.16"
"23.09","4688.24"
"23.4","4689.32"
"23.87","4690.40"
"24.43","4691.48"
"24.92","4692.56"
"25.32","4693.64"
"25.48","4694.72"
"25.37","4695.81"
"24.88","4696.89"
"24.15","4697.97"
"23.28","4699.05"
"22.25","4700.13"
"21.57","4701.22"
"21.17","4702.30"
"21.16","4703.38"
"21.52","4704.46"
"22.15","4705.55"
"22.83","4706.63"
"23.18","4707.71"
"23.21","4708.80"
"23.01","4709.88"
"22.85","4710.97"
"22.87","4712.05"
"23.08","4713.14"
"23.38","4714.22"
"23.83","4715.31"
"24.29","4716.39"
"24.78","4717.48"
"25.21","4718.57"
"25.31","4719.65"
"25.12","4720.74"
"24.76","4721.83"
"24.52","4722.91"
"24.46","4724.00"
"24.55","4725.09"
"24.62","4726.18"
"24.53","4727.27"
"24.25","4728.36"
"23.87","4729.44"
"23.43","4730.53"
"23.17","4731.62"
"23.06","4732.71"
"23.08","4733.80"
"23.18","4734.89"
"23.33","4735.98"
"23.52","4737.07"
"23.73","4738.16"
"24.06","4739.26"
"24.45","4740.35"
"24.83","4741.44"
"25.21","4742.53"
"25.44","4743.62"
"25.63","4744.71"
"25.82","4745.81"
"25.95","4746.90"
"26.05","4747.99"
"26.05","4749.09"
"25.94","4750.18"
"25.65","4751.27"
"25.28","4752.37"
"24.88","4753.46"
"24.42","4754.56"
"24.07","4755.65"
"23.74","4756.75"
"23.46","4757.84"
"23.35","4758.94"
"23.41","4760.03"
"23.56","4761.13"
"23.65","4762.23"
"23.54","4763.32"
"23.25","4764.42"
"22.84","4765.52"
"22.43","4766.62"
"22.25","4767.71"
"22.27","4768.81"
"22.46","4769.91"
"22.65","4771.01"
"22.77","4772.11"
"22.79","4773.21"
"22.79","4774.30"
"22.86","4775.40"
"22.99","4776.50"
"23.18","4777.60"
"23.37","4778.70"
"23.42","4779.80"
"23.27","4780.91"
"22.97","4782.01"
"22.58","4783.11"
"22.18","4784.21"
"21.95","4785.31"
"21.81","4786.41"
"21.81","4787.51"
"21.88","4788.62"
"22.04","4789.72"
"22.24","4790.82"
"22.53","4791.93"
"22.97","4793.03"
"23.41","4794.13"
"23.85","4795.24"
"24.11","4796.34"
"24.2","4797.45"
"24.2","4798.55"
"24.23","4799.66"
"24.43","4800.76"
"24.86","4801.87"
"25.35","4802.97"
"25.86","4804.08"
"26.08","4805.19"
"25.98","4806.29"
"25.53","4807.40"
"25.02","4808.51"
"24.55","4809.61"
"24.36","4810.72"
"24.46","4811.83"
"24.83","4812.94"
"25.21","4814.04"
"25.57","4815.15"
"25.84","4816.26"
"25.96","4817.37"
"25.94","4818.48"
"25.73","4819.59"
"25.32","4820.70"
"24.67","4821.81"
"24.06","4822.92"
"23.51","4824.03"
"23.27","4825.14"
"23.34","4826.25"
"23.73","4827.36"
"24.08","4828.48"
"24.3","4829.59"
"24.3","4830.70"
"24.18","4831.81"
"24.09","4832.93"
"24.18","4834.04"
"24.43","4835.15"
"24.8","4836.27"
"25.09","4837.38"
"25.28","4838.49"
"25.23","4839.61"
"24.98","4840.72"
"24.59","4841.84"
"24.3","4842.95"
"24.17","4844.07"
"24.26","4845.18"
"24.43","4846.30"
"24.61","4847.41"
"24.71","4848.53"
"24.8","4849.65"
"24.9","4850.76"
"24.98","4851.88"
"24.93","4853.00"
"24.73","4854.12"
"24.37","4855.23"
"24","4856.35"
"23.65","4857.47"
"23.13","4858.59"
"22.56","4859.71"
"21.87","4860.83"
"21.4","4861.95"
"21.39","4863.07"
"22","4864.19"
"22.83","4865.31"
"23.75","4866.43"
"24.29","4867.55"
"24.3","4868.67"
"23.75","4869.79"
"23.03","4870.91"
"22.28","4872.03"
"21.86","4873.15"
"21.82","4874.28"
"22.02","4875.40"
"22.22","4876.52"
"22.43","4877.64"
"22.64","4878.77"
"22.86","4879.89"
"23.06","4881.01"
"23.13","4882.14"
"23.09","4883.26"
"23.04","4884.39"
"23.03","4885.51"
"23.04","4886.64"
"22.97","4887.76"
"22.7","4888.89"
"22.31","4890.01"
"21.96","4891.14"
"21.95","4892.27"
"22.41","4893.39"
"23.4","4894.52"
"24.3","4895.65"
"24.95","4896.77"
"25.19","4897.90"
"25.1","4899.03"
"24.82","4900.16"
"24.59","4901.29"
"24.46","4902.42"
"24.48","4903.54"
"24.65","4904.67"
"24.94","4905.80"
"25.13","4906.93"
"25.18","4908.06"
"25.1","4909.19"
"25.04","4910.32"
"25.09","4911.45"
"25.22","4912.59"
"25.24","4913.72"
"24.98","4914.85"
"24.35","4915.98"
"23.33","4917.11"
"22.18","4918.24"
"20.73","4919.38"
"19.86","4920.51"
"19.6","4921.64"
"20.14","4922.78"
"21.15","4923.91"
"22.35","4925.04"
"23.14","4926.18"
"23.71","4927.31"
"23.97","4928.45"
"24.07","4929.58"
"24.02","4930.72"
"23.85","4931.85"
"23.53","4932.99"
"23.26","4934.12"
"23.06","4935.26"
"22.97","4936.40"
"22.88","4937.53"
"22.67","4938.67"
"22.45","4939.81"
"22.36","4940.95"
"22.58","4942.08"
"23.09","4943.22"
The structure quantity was 0.8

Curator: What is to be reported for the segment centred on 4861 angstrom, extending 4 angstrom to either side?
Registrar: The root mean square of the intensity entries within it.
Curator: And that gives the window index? 22.3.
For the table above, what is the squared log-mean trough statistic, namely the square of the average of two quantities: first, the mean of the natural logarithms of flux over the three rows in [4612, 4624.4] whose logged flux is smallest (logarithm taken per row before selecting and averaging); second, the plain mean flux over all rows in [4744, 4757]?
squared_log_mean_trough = 203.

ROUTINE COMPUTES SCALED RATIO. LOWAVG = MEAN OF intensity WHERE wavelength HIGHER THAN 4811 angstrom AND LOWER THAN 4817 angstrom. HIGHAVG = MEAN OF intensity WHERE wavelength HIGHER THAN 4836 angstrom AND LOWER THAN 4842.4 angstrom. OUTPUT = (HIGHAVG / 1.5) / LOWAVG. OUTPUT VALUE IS 0.66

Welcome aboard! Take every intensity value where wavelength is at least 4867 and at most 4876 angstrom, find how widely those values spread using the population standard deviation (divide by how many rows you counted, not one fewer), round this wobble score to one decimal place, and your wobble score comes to 1.0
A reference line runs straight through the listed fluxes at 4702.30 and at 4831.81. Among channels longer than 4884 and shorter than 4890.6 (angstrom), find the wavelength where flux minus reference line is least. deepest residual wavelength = 4890.01 angstrom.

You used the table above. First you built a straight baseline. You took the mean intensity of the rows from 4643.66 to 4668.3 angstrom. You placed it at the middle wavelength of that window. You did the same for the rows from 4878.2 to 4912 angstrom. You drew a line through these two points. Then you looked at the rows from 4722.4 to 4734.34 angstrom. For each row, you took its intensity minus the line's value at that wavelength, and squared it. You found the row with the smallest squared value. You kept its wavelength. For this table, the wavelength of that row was 4730.53 angstrom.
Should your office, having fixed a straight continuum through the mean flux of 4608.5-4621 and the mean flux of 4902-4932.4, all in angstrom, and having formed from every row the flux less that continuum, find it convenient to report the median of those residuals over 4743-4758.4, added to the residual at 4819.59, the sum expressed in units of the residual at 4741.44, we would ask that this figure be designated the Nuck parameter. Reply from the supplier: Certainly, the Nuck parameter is 5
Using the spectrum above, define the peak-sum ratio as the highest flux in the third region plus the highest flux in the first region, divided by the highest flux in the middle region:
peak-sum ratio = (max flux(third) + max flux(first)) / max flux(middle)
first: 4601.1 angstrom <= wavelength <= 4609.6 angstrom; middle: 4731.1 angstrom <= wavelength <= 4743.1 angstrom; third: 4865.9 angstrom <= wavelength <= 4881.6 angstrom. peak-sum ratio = 1.96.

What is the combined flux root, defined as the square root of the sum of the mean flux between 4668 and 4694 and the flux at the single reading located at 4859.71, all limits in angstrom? 6.81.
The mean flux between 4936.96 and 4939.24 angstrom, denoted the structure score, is 22.8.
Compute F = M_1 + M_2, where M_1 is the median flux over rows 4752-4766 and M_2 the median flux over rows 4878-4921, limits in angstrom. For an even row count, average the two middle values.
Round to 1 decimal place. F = 47.4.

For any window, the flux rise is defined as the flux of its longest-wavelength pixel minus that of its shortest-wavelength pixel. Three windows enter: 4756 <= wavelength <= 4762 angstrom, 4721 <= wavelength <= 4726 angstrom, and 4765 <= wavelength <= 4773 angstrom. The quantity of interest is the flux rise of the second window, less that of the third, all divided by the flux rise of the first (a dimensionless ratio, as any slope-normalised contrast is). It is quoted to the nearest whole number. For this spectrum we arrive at 1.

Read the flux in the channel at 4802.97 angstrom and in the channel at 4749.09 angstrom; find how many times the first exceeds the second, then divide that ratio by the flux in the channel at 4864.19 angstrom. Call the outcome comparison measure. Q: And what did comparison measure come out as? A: 0.0442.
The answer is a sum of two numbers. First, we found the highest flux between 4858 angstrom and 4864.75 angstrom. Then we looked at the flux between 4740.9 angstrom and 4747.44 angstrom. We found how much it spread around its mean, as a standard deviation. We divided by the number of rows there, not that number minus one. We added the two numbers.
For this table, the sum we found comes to 23.5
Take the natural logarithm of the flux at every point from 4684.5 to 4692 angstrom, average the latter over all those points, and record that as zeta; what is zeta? 3.15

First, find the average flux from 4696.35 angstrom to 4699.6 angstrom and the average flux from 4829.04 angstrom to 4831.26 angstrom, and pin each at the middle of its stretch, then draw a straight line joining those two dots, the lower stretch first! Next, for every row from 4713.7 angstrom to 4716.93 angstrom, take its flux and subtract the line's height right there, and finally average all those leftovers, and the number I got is -0.3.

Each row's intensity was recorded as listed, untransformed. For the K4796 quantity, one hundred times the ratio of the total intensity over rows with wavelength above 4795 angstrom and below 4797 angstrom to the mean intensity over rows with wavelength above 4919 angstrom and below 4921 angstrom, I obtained 236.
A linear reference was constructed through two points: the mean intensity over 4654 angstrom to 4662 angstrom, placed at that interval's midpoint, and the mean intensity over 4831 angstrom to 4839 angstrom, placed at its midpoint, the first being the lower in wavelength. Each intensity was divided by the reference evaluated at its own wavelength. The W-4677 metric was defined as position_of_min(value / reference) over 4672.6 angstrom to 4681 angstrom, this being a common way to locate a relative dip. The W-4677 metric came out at 4680.69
